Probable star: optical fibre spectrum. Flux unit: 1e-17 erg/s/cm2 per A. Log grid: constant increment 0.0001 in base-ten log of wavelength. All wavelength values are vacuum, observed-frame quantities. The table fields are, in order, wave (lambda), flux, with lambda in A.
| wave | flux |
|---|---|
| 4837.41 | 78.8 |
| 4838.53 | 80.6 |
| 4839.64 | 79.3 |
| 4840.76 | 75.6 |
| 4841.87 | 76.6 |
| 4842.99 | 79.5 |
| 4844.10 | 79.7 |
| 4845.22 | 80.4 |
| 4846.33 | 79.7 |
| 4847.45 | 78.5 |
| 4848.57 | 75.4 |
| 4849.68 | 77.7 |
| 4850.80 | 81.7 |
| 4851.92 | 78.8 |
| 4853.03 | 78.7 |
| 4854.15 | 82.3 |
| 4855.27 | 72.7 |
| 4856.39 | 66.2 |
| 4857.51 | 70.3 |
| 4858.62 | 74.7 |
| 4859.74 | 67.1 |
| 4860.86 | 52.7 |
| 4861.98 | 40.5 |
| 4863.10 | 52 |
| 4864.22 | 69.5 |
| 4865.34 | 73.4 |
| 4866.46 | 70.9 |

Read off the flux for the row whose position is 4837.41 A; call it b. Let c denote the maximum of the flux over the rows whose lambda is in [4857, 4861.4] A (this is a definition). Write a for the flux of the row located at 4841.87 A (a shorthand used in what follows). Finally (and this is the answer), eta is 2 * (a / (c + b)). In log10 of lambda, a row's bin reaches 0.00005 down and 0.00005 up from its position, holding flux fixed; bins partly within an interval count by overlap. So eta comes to 1.00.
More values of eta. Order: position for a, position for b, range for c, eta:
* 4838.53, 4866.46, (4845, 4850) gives 1.07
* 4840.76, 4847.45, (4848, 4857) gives 0.94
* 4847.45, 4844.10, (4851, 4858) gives 0.97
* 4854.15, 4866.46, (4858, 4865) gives 1.13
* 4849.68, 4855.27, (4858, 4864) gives 1.05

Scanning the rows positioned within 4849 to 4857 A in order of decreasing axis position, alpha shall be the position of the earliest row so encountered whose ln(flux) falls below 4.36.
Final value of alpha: 4856.39 A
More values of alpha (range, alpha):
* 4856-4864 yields 4863.10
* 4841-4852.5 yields 4849.68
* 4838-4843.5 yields 4841.87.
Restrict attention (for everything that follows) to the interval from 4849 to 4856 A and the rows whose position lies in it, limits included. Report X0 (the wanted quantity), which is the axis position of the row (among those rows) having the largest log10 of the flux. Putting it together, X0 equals 4854.15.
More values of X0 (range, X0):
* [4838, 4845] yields 4838.53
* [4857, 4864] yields 4858.62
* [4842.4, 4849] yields 4845.22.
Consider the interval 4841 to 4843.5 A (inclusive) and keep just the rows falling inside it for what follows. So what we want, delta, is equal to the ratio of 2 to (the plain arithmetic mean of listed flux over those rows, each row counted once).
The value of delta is 0.0256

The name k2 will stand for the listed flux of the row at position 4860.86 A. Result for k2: 52.7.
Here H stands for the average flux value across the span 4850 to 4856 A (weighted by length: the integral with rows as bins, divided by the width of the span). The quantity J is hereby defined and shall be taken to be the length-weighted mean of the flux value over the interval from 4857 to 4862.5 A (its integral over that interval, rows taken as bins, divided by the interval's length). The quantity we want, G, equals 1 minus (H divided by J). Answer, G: -0.3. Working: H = 78.4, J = 61.2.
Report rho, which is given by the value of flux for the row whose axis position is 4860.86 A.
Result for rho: 52.7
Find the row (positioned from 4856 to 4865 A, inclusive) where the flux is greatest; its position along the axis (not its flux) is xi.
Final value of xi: 4858.62 A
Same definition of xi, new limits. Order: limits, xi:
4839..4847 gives 4845.22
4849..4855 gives 4854.15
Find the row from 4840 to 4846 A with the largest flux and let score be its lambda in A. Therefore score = 4845.22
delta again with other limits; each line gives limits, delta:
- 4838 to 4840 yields 0.0250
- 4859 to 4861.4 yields 0.0334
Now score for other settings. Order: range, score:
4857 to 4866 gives 4858.62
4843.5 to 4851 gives 4850.80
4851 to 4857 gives 4854.15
